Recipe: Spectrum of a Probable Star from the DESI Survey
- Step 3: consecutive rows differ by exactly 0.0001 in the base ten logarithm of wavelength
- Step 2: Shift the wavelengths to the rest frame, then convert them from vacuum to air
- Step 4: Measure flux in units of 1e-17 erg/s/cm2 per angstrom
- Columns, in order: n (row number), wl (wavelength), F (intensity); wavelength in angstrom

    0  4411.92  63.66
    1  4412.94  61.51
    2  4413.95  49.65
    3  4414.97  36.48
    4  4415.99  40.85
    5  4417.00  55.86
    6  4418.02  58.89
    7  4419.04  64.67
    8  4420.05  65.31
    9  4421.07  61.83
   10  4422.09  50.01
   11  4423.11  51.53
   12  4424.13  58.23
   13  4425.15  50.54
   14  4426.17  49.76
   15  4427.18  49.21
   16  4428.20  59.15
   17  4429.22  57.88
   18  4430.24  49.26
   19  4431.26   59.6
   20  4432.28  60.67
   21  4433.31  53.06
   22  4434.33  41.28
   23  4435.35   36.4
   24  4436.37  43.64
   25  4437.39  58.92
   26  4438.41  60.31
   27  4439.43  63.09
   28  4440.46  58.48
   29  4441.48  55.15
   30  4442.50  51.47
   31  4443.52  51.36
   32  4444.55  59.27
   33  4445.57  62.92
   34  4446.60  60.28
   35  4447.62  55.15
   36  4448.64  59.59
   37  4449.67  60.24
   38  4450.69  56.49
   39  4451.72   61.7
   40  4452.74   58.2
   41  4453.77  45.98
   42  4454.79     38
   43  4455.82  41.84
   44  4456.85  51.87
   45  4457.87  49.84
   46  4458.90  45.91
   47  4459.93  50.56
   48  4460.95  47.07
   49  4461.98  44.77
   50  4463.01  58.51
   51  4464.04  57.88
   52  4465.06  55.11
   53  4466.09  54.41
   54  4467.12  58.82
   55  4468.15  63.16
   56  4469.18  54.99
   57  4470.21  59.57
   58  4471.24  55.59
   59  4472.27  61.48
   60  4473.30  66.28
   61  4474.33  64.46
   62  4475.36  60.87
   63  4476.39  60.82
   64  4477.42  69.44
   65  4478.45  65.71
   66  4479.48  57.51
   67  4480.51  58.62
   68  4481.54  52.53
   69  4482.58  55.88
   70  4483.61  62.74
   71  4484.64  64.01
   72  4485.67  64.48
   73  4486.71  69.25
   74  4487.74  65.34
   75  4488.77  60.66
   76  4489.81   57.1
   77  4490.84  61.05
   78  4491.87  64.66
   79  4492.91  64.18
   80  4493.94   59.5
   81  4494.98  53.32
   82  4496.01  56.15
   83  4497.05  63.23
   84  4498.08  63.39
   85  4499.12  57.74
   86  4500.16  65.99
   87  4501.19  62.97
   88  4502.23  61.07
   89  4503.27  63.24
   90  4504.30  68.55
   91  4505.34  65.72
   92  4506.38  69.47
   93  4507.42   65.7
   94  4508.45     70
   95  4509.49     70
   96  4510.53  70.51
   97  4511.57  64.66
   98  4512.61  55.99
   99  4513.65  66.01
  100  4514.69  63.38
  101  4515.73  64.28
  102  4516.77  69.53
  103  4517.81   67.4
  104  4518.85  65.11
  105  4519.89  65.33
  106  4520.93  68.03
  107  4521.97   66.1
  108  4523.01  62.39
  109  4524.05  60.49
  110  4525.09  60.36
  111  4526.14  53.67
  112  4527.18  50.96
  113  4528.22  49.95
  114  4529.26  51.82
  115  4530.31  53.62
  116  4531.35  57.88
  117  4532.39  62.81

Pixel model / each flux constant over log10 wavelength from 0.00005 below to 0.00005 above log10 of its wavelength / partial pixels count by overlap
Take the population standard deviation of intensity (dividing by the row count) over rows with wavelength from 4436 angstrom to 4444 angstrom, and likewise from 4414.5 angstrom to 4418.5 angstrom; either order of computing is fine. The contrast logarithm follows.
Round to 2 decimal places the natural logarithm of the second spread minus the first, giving 1.30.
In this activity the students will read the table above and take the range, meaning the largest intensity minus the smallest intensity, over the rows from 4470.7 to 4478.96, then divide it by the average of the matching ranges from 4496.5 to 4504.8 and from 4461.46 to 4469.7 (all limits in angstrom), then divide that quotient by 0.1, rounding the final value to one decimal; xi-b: 9.5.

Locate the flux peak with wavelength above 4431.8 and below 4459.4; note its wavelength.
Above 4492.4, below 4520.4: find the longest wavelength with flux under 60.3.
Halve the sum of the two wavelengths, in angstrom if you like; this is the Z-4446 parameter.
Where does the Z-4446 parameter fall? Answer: 4476.0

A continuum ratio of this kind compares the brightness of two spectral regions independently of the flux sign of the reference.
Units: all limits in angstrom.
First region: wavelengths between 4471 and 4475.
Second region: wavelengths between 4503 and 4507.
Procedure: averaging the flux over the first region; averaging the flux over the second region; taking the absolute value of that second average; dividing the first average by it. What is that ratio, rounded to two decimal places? 0.93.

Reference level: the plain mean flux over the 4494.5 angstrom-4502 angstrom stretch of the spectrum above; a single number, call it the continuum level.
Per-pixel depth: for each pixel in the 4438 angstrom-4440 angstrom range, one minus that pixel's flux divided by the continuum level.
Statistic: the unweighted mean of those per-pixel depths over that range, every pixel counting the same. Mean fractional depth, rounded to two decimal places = -0.02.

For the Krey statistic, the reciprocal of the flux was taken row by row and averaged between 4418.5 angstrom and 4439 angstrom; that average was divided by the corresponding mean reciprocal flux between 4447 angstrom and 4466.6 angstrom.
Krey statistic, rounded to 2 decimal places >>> 0.97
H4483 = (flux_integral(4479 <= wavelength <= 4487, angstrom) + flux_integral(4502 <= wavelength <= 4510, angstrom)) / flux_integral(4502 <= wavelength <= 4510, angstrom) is 1.90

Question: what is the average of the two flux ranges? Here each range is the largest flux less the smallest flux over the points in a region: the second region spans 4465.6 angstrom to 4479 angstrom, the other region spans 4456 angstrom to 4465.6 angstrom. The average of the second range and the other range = 14.4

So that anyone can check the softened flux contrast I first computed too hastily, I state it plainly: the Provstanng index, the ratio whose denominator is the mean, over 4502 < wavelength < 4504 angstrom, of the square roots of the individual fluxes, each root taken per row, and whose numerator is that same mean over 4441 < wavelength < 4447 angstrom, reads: 0.95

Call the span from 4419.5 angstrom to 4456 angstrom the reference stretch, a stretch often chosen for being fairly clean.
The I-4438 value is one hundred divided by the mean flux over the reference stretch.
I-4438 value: 1.84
